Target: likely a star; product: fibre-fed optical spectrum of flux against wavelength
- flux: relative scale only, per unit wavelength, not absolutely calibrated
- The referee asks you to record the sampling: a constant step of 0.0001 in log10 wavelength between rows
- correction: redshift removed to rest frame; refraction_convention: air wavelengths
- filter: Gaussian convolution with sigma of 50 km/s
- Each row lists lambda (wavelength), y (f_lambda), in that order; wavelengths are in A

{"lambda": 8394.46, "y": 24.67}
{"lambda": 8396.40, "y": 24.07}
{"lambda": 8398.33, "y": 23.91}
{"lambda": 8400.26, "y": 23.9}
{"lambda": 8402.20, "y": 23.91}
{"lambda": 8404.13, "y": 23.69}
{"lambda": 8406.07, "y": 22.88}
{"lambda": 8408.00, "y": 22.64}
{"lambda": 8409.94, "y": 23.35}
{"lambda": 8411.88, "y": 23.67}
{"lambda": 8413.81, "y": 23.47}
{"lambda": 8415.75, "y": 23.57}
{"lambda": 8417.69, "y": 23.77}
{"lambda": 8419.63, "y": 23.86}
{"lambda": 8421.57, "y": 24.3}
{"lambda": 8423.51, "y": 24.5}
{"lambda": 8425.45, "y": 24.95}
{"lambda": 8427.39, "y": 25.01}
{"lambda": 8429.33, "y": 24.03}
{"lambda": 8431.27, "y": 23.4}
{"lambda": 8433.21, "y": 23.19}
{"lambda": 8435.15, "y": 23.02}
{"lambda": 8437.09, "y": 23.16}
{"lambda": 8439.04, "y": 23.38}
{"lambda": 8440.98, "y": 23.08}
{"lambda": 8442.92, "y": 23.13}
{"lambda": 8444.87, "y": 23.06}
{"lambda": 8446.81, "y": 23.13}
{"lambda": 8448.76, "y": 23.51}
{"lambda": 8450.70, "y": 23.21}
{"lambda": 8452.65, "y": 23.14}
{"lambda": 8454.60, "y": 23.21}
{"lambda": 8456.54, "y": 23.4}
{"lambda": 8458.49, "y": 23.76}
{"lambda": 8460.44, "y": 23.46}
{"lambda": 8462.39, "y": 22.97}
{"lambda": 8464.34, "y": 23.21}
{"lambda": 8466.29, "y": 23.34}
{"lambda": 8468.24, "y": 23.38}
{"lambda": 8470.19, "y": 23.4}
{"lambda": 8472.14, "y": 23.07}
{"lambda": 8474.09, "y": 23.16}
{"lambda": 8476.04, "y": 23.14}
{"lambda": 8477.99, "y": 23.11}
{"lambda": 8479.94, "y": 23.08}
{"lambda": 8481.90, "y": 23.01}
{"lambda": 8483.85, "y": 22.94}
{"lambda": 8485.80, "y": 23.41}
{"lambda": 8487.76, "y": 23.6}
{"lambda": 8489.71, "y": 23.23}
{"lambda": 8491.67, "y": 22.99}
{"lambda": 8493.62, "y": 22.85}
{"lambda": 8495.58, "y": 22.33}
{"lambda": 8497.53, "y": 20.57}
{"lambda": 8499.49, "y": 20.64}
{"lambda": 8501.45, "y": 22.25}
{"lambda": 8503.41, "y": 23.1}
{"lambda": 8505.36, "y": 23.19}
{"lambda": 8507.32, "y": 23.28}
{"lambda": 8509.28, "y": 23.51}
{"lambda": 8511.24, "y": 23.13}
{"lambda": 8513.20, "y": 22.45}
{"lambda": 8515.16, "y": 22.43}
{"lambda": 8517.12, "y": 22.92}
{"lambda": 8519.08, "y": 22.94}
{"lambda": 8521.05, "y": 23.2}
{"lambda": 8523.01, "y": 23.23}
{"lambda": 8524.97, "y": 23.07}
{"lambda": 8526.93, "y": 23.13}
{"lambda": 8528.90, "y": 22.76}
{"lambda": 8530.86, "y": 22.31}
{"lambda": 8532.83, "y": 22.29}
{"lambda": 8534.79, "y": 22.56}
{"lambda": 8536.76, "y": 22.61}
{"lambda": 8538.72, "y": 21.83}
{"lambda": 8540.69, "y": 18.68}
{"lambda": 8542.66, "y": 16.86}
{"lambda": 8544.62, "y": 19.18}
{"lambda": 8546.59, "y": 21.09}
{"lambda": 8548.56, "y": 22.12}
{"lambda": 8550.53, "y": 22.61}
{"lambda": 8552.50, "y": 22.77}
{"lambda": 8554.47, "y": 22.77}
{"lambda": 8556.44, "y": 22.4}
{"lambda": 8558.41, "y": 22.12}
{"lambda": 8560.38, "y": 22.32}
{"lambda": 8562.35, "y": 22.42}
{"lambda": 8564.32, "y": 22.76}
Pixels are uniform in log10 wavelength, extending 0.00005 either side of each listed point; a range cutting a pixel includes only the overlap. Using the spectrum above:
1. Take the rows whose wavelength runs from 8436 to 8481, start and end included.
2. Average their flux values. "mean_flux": 23.2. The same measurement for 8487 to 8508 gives 22.5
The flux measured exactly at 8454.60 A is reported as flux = 23.21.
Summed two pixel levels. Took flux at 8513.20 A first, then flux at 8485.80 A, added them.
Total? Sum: 45.9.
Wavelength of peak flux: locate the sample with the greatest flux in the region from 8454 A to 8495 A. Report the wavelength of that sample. 8458.49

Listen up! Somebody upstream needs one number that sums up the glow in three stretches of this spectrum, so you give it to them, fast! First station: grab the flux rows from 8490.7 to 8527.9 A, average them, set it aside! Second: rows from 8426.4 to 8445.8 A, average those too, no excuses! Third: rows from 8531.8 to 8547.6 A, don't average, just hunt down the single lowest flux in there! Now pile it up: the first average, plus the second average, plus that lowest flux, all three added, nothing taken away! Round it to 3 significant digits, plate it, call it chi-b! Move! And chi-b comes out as 63.0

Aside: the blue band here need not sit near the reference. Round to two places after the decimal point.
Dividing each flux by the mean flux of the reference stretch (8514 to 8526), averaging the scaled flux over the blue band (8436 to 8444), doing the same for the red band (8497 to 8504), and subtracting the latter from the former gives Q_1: 0.07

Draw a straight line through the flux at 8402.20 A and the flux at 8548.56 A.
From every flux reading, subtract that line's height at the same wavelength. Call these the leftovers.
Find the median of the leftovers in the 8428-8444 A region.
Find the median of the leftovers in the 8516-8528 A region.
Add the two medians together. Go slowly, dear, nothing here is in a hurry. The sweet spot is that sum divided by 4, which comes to 0.100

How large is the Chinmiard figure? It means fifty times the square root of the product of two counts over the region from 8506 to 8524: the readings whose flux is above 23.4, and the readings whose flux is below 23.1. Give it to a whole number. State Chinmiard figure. 100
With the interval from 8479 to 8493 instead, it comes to 141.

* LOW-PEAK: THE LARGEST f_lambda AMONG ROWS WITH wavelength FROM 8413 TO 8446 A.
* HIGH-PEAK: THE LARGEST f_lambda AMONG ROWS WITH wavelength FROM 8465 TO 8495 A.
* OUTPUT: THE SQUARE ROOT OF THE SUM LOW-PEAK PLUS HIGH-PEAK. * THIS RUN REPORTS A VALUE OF 6.97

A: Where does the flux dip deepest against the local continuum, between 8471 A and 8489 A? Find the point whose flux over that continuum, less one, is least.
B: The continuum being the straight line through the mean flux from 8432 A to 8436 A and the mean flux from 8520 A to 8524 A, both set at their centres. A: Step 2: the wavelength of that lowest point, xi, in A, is 8483.85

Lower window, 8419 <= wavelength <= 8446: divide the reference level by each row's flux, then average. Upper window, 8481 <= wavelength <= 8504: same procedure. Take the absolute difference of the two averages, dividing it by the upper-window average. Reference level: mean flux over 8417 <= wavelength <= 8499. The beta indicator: 0.049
